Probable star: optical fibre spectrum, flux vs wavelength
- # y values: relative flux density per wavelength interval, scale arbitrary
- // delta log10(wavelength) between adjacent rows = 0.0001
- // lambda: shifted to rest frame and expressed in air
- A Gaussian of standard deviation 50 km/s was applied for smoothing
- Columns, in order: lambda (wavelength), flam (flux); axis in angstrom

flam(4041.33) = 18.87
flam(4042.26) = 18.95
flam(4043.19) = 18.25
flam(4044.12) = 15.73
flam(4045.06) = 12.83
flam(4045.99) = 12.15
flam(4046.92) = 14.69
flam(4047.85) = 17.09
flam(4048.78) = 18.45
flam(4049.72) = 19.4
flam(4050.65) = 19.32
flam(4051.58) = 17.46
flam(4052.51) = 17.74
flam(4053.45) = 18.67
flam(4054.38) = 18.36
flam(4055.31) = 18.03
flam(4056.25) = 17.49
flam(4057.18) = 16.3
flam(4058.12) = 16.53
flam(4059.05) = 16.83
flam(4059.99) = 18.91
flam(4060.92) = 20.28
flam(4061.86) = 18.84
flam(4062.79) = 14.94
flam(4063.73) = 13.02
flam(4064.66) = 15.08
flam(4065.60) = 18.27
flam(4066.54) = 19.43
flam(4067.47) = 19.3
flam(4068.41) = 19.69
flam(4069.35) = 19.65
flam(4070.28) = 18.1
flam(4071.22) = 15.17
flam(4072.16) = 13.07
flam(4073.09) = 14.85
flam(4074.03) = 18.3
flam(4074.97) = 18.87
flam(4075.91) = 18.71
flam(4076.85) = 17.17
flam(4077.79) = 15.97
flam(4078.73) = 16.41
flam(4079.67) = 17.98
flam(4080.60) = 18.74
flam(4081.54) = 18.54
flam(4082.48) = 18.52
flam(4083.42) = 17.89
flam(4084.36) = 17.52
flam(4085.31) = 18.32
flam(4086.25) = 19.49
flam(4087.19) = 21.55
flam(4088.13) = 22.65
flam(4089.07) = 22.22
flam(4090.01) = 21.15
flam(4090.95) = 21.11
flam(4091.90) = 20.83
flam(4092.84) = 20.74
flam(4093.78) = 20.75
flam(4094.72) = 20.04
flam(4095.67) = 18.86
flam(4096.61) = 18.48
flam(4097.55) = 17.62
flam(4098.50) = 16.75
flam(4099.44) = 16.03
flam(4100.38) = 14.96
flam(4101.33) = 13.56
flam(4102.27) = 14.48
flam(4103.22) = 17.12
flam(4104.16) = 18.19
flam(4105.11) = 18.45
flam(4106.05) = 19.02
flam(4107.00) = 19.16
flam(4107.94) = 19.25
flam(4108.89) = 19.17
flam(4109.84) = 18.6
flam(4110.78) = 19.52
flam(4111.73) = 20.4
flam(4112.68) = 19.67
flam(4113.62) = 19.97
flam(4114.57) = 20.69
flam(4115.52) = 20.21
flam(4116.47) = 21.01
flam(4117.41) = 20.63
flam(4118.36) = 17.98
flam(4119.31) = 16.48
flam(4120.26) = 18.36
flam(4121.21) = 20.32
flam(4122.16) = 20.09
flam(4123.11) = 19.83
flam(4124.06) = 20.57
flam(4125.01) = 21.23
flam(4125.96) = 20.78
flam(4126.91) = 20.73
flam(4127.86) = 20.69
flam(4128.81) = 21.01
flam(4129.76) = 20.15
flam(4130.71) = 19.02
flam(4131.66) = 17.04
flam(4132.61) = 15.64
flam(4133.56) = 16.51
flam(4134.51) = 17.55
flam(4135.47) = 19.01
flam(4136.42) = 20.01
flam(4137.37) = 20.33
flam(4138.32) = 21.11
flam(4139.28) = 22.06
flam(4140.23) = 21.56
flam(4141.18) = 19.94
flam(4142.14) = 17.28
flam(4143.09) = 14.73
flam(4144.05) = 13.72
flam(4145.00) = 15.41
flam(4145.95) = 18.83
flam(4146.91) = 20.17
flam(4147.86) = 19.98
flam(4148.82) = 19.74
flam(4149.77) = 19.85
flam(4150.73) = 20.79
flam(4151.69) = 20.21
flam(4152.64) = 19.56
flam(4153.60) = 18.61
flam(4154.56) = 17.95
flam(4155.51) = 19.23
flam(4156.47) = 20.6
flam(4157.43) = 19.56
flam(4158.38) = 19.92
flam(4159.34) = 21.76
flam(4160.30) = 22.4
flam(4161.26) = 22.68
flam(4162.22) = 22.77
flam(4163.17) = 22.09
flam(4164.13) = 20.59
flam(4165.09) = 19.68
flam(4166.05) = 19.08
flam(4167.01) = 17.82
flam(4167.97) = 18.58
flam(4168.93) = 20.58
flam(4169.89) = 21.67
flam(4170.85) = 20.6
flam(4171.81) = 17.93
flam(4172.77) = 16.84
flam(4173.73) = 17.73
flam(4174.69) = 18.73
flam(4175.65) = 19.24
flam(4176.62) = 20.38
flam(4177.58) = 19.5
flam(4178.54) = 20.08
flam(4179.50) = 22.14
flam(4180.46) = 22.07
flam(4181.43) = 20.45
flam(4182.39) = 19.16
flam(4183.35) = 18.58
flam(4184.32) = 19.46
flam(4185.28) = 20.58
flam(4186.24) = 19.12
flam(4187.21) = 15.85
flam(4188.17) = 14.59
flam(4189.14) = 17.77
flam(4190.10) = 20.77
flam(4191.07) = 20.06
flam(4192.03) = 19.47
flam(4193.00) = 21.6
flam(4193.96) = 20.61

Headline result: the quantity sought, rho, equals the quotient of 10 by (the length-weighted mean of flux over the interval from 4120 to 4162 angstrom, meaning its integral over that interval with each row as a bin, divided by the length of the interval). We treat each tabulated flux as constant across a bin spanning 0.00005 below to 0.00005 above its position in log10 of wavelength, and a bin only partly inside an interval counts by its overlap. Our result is 0.513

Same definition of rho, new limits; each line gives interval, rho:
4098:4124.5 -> 0.538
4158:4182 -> 0.495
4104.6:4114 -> 0.518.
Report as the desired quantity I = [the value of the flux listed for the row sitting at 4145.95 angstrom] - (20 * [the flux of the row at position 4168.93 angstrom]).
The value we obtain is -393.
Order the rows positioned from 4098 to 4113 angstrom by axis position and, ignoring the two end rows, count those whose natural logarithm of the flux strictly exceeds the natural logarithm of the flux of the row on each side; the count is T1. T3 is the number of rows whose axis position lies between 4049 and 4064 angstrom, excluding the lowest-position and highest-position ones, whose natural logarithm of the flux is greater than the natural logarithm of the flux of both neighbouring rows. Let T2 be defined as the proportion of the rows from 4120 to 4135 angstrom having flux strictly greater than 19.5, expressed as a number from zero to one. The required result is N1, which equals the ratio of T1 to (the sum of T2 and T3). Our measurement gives 0.76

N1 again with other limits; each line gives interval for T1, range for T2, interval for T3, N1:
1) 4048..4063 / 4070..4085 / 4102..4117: 1.00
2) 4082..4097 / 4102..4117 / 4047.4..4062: 0.58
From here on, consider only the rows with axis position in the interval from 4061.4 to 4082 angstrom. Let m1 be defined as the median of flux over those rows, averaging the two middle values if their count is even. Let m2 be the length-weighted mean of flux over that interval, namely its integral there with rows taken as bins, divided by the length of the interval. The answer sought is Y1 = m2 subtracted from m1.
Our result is 0.90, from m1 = 18.2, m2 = 17.3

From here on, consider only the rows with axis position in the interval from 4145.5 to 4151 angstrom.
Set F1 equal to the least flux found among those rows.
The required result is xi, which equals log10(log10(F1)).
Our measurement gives 0.11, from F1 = 18.83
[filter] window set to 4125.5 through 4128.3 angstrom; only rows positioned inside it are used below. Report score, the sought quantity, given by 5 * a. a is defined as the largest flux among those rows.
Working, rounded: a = 20.78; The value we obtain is 104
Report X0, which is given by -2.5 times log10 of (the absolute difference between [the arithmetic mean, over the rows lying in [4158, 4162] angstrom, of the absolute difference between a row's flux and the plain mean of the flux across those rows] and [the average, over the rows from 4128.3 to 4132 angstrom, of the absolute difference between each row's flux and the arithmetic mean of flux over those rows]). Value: 1.0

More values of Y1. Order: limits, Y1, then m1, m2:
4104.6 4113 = -0.05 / 19.2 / 19.2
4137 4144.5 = 1.31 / 20.1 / 18.8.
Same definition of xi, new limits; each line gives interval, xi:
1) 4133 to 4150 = 0.06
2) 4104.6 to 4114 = 0.10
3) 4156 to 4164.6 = 0.11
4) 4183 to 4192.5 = 0.07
